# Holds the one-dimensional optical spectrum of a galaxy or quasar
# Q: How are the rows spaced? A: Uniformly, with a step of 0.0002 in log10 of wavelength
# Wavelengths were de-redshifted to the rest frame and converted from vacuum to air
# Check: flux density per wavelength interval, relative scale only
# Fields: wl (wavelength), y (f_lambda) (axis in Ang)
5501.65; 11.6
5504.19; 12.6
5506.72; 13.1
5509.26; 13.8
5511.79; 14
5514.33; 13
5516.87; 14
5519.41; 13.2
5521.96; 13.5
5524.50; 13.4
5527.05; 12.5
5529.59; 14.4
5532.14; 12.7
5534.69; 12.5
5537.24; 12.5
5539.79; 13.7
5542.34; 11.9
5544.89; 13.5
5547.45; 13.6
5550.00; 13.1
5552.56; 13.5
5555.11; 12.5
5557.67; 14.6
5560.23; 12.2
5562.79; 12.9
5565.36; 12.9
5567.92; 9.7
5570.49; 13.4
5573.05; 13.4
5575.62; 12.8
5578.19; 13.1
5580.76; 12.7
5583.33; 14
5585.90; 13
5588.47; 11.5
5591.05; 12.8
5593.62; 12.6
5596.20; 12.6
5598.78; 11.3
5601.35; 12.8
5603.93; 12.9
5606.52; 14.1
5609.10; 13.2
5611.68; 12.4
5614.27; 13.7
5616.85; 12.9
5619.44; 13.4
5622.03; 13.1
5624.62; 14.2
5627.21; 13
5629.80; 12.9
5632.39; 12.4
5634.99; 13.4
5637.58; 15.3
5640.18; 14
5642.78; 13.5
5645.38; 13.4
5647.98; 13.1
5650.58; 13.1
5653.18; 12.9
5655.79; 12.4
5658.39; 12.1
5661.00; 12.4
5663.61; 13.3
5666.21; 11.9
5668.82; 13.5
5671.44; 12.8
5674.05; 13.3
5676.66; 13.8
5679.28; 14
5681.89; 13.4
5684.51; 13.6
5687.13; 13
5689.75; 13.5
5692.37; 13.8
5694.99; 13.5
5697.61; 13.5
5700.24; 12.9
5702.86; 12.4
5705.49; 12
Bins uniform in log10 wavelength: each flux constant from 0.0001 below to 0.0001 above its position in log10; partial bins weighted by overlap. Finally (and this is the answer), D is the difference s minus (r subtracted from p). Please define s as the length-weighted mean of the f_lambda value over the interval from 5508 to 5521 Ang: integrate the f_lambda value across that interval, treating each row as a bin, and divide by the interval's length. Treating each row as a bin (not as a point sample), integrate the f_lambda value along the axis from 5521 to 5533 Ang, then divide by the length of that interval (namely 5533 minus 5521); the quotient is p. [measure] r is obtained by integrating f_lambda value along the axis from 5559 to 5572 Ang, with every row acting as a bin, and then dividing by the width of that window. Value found 12.5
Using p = 13.3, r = 12.2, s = 13.6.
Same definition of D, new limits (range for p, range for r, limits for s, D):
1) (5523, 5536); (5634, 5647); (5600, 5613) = 13.9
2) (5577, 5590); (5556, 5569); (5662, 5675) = 12.6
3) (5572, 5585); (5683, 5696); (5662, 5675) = 13.2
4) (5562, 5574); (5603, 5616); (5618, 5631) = 14.2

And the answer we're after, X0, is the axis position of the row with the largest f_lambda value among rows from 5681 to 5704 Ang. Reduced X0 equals 5692.37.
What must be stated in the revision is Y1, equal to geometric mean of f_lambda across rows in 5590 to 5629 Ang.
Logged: 13.0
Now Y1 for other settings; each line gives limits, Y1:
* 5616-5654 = 13.4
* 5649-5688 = 13.0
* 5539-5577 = 12.9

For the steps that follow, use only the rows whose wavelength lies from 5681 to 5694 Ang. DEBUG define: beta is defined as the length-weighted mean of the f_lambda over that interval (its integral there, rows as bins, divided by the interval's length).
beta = 13.5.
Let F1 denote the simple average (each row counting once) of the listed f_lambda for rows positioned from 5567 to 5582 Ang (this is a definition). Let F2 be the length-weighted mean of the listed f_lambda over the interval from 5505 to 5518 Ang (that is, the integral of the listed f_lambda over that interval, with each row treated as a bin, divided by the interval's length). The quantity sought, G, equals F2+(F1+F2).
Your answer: 39.6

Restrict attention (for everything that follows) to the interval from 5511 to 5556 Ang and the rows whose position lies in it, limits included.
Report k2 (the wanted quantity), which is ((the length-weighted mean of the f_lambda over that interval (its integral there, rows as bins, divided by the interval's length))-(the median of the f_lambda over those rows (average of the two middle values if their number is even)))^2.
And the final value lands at 0.012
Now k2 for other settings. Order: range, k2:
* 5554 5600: 0.018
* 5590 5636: 0.007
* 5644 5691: 0.013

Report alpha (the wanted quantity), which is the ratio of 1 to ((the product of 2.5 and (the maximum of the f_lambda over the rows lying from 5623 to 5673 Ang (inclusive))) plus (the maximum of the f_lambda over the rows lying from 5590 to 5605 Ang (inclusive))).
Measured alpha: 0.0196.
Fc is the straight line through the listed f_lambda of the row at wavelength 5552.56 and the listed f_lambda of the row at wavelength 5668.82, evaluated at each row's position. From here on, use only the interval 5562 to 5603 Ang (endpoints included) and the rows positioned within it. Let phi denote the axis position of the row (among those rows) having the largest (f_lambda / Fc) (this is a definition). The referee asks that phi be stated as 5583.33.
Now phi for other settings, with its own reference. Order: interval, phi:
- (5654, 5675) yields 5668.82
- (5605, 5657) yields 5637.58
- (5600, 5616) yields 5606.52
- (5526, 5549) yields 5529.59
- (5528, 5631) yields 5557.67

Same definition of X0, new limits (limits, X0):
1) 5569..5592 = 5583.33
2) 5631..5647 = 5637.58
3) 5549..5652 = 5637.58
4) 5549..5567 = 5557.67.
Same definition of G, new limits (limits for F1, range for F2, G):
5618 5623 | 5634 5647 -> 41.1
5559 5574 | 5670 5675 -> 38.5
